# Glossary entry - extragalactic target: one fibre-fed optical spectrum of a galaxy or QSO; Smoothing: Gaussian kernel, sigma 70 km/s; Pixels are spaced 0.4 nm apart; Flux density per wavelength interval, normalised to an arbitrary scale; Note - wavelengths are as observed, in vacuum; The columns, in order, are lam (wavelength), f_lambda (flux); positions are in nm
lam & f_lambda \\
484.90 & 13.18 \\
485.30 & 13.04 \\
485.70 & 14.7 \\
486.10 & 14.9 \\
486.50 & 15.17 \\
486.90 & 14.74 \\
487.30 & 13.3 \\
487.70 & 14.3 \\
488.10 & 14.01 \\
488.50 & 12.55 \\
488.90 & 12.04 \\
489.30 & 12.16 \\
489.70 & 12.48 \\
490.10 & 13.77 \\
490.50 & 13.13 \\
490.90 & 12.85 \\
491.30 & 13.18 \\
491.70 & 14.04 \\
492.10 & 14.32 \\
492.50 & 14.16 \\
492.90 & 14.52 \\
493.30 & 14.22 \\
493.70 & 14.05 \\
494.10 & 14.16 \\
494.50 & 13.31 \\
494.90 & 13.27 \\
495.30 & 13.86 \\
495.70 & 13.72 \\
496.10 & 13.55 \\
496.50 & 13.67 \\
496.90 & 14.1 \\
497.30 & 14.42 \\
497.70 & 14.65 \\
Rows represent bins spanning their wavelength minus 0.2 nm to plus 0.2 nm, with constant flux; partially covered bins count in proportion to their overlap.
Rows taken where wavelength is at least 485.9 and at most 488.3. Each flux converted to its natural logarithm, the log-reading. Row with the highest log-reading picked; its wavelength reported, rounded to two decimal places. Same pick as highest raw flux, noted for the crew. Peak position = 486.50 nm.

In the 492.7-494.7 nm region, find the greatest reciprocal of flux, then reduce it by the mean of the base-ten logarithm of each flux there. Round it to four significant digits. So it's -1.072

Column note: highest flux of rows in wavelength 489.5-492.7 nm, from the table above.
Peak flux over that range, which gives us 14.32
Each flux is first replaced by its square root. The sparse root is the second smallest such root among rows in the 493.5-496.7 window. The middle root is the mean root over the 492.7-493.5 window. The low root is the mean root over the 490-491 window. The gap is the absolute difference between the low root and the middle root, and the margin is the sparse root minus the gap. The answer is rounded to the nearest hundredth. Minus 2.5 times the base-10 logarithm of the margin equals -1.36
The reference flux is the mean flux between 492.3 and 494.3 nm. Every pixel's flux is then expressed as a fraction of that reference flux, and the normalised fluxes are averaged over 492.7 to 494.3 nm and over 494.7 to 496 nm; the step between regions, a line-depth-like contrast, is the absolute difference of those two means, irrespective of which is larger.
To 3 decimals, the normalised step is 0.044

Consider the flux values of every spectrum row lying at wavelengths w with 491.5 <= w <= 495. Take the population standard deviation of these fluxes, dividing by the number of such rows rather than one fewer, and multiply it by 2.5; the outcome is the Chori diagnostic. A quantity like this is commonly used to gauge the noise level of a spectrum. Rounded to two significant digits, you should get 1.0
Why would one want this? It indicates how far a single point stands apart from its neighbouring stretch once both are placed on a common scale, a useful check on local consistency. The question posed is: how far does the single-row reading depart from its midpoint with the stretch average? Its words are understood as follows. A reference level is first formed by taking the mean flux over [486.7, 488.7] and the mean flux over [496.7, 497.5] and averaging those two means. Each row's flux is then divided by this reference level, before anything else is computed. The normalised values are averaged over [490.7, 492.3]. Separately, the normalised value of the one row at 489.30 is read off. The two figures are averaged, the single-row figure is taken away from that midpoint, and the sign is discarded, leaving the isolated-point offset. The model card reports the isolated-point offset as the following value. 0.051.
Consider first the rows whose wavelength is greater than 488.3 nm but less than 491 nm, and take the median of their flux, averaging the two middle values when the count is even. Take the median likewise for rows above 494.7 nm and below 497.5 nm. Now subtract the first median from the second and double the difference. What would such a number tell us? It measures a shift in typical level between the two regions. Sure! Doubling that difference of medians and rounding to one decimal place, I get 2.3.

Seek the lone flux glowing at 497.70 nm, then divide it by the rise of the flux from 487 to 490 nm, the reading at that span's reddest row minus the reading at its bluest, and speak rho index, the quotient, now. -18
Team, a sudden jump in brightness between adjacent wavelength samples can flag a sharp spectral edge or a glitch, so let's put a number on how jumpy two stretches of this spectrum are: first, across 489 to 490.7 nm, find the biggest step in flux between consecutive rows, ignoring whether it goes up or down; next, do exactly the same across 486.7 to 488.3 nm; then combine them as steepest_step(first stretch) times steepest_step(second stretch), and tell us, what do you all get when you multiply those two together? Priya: 1.9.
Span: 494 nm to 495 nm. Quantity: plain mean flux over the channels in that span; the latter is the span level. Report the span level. 13.6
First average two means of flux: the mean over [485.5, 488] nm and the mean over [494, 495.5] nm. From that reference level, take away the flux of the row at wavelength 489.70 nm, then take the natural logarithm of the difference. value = 0.5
